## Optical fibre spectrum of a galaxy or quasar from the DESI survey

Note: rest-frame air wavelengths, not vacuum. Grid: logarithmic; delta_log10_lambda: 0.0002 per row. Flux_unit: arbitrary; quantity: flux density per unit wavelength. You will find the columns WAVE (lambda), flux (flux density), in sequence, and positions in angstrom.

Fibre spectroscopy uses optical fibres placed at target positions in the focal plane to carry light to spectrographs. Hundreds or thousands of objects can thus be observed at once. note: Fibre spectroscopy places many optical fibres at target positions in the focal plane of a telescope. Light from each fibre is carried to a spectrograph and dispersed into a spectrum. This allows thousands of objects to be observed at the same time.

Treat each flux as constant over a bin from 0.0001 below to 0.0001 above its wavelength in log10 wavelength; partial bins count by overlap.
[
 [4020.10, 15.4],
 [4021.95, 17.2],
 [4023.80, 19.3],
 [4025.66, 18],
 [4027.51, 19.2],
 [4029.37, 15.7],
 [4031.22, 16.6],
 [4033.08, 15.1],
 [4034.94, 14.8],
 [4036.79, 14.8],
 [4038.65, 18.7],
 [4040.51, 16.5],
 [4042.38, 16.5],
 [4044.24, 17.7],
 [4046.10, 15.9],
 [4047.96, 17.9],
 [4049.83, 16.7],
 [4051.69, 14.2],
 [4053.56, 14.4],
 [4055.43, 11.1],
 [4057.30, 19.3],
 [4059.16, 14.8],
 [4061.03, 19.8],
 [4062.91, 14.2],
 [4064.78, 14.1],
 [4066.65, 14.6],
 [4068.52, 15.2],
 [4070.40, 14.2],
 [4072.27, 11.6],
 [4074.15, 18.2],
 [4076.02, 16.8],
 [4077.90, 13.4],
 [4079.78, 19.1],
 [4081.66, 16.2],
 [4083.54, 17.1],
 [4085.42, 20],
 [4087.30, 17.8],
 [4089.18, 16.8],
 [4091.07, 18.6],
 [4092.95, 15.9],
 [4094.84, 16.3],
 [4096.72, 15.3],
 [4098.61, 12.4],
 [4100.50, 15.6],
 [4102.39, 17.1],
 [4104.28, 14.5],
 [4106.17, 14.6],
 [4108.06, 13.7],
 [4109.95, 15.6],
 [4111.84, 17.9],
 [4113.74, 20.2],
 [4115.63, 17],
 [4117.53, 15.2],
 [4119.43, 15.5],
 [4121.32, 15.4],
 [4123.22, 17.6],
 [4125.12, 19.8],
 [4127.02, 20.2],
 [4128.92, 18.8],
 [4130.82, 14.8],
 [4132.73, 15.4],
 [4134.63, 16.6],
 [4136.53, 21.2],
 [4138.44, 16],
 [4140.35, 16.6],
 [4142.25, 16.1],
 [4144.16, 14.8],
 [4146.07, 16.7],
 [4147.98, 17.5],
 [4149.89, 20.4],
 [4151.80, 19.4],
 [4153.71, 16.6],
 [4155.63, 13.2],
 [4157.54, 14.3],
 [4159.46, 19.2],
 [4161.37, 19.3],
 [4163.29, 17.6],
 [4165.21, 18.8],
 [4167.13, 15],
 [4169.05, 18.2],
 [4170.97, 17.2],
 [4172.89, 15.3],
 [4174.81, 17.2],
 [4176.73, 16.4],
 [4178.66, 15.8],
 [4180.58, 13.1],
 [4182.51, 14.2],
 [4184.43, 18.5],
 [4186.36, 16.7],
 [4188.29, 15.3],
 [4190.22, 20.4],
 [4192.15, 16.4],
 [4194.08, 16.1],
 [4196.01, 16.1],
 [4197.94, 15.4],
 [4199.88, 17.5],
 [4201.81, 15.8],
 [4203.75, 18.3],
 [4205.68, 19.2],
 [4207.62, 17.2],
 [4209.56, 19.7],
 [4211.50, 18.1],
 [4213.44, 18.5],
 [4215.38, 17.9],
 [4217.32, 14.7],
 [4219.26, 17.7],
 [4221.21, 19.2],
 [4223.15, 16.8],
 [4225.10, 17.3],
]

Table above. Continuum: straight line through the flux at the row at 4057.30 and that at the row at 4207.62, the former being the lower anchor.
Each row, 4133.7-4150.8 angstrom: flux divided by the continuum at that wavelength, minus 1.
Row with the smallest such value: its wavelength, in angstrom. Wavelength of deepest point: 4144.16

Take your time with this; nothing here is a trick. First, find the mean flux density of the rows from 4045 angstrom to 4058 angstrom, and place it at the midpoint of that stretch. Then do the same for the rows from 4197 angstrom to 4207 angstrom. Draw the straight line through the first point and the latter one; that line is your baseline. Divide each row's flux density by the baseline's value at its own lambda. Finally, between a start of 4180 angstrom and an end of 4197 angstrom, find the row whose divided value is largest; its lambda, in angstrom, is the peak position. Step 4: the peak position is 4190.22 angstrom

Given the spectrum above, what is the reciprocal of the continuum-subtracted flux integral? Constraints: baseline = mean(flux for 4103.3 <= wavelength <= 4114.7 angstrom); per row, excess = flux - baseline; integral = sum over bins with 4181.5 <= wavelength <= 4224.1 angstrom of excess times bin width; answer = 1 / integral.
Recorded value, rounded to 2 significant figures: 0.020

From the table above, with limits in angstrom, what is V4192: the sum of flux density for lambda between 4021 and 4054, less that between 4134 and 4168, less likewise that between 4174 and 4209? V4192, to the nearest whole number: -310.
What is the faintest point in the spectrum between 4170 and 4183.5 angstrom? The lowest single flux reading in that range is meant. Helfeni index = 13.1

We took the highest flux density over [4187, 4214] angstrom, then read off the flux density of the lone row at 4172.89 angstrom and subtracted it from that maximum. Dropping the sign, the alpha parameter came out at 5.1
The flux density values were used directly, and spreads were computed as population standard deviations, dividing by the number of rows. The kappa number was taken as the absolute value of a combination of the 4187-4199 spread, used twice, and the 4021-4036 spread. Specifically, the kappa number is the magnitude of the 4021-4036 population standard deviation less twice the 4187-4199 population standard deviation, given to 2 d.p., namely 1.84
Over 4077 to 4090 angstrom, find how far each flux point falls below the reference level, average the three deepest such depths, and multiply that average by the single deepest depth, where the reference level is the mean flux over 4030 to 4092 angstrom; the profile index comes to 2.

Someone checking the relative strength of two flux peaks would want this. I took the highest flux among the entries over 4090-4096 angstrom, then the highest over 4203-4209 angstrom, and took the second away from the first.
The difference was -1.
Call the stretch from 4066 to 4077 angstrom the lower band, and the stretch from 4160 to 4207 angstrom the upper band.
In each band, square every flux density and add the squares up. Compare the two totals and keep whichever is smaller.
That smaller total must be 1394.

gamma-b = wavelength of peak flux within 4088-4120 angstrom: 4113.74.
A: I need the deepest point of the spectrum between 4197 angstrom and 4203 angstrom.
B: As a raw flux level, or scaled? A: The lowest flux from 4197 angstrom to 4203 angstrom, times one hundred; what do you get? 1540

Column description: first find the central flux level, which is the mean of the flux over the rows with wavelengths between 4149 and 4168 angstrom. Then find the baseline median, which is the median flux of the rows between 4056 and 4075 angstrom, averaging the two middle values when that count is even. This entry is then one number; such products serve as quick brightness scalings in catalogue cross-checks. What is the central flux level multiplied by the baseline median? 255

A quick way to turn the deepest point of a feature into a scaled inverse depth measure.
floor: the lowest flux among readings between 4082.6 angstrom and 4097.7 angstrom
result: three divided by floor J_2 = 0.196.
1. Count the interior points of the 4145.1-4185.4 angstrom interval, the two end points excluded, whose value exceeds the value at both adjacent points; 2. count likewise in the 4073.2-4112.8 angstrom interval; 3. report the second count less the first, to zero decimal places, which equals 1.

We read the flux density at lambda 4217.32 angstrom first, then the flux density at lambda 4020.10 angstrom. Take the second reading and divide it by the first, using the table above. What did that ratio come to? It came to 1.05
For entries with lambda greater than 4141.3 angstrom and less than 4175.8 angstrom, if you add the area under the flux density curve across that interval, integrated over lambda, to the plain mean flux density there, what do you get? 605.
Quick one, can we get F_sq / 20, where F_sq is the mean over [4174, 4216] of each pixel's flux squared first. 14.6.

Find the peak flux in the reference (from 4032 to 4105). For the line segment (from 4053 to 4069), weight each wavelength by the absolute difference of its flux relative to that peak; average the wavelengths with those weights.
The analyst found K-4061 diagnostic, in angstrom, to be 4060.9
